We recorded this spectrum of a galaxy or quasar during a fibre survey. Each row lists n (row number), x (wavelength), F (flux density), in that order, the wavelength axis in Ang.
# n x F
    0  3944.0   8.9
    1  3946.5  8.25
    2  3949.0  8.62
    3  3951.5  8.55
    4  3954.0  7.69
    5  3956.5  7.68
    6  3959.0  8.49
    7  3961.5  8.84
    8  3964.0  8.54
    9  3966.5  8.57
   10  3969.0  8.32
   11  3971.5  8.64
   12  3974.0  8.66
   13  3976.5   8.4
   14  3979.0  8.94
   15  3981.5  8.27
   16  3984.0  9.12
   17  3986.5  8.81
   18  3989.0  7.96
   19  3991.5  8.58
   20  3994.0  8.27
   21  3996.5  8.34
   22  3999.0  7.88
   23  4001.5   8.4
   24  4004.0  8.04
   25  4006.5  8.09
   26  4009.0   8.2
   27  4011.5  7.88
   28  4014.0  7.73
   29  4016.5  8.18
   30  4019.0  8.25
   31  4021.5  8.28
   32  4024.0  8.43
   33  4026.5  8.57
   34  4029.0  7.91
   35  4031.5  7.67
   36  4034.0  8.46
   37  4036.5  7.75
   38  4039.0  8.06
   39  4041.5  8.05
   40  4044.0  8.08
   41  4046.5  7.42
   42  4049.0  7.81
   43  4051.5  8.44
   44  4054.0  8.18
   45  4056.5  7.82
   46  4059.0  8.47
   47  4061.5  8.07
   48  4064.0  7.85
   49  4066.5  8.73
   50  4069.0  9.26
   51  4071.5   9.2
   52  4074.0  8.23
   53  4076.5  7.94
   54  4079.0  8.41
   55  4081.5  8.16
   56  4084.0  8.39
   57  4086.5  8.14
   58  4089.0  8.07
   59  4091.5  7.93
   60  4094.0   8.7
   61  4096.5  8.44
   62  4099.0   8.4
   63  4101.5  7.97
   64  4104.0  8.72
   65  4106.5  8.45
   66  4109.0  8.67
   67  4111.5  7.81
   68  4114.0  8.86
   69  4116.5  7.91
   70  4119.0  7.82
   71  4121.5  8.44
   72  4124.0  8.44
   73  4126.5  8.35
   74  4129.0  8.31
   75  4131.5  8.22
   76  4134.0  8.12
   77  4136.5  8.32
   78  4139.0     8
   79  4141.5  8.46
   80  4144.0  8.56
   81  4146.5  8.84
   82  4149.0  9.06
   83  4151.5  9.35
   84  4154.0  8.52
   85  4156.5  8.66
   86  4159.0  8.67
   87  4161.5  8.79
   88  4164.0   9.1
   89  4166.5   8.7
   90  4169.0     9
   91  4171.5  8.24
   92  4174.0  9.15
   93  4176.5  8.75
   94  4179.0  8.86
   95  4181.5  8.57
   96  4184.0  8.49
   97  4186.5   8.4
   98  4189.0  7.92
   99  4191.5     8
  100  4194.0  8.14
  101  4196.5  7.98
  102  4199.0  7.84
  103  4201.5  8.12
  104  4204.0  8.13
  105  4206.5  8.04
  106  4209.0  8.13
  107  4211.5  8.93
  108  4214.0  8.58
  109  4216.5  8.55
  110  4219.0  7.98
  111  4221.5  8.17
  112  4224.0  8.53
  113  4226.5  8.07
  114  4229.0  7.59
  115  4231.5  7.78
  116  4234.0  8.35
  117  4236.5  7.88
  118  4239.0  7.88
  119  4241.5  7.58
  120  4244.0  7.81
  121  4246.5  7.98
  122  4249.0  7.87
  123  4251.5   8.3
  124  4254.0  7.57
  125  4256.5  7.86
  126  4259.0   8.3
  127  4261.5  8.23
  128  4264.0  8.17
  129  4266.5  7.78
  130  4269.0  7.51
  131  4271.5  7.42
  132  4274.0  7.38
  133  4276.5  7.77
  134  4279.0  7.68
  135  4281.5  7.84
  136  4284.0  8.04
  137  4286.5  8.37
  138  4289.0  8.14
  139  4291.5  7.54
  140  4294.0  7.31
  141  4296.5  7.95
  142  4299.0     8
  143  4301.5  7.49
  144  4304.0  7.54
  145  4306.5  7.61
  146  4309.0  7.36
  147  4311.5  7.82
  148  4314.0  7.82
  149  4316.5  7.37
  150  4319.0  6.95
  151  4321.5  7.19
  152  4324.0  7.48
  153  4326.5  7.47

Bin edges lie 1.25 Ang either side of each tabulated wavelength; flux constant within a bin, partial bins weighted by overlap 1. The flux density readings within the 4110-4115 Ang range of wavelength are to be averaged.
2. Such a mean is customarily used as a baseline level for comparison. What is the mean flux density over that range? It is 8.33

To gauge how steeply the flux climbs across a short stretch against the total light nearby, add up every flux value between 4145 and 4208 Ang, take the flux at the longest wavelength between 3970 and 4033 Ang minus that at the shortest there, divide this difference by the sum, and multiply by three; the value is -0.014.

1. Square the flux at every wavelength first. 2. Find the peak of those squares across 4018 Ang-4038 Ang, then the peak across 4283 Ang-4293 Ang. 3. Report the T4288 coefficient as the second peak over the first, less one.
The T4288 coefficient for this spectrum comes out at -0.05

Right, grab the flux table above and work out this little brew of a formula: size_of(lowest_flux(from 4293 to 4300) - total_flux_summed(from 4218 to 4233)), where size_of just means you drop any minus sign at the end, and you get 41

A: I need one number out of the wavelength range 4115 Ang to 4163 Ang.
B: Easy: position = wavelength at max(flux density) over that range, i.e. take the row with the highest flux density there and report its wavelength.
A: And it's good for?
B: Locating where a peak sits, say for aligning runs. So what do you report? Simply 4151.5 Ang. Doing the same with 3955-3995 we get 3984.0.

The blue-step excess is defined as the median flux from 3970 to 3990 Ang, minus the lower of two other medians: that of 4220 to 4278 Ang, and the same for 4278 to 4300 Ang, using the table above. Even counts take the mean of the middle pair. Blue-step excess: 0.8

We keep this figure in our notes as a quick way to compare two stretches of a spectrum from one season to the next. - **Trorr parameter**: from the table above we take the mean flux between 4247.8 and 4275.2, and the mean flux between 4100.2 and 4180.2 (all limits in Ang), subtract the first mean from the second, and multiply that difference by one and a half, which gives 1.0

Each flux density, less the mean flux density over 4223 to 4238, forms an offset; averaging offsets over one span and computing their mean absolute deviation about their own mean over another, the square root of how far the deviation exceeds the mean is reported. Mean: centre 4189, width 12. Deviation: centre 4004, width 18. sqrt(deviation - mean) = 0.1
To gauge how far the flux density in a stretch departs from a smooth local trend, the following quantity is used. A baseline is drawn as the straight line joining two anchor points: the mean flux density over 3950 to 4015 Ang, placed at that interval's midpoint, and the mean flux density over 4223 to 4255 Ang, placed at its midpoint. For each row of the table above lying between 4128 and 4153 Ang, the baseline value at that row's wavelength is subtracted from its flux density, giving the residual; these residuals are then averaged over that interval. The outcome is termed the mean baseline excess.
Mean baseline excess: 0.43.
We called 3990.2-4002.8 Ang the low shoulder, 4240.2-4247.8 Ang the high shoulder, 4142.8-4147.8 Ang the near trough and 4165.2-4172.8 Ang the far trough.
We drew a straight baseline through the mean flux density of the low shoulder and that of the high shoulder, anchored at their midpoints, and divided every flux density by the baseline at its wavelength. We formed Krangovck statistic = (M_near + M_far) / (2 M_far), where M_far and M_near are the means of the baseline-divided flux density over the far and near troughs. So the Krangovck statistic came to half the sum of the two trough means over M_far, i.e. 1.00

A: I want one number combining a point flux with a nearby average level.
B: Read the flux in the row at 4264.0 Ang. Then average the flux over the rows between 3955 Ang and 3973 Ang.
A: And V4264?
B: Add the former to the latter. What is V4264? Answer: 16.6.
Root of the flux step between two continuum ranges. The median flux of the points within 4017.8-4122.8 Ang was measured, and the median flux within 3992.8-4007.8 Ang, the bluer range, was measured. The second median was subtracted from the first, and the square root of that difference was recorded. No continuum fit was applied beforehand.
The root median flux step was 0.16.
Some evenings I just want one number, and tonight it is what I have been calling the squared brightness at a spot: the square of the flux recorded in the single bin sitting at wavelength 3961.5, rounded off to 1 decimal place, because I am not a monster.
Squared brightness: 78.1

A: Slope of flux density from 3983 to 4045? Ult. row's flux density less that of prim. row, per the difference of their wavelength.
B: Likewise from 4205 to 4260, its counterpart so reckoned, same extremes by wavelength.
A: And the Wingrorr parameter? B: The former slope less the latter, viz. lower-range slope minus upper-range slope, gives -0.022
